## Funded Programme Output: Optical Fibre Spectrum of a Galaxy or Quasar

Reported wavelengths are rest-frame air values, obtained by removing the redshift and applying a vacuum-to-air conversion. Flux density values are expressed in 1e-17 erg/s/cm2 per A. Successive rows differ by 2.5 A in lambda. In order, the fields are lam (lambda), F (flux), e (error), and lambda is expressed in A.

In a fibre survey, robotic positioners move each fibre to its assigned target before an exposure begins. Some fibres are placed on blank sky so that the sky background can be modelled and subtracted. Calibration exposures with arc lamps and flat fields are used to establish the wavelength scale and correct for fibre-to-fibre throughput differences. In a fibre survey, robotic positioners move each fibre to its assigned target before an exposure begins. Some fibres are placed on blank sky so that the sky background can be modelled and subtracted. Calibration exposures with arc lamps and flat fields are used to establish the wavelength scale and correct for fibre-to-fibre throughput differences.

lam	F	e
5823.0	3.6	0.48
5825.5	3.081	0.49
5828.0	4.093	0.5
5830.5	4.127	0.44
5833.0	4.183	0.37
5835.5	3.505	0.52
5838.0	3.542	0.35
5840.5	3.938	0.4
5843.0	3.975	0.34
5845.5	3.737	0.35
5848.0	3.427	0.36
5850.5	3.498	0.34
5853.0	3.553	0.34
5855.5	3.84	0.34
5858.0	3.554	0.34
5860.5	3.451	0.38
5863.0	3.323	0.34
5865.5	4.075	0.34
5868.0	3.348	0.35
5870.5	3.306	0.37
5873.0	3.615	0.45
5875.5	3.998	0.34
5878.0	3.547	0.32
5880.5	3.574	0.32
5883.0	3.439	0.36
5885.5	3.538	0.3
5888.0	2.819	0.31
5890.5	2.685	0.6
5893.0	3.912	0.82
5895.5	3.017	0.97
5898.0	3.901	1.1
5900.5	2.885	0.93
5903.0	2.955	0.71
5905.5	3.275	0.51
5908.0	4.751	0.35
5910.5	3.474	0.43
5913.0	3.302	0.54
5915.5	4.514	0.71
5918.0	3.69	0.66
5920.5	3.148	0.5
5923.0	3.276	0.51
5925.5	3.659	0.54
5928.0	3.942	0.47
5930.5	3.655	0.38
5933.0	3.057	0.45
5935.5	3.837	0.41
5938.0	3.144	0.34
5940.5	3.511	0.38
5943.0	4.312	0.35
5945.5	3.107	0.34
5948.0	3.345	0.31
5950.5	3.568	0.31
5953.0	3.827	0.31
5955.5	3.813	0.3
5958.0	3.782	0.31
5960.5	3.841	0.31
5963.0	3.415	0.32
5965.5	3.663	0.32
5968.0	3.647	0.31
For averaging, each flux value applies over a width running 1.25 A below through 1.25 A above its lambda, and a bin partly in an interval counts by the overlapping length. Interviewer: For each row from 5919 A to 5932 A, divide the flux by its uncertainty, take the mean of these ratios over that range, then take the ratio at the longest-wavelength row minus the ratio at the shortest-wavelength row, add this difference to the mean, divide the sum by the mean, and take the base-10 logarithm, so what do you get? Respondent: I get 0.16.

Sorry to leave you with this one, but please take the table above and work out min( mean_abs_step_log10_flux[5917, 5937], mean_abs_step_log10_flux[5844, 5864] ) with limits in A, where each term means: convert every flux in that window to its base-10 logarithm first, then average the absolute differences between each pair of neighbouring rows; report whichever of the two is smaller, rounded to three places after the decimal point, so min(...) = 0.021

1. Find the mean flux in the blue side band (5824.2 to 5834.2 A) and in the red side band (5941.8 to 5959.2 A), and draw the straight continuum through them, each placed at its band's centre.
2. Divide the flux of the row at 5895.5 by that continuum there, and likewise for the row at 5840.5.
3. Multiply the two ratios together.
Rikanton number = 0.82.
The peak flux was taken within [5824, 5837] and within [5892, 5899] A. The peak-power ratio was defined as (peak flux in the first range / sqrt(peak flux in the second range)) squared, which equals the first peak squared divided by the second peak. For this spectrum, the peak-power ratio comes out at 4.5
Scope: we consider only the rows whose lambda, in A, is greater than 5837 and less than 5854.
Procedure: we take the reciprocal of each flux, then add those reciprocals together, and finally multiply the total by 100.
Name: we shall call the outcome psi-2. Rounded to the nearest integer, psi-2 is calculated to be 191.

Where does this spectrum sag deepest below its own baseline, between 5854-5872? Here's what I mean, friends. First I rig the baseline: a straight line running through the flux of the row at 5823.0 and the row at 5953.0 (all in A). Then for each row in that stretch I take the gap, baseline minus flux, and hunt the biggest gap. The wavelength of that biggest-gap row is 5870.5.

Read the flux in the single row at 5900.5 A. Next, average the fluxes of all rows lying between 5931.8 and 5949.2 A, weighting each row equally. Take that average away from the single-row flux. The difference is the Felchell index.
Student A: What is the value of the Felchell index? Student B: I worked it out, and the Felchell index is -0.59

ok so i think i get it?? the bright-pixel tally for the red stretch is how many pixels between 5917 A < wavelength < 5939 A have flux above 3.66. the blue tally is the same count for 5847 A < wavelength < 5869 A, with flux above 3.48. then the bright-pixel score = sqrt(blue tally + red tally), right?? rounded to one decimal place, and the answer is 2.8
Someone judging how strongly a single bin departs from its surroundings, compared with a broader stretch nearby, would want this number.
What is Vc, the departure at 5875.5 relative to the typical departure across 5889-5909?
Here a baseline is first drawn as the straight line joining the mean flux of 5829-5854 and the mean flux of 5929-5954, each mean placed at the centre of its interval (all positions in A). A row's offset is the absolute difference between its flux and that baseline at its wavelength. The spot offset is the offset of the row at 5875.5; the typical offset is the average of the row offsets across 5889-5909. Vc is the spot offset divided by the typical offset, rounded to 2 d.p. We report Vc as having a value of 0.51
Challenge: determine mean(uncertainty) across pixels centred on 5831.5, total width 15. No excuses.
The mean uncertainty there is 0.45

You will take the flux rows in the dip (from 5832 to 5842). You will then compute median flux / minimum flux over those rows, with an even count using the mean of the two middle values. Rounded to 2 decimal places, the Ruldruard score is 1.07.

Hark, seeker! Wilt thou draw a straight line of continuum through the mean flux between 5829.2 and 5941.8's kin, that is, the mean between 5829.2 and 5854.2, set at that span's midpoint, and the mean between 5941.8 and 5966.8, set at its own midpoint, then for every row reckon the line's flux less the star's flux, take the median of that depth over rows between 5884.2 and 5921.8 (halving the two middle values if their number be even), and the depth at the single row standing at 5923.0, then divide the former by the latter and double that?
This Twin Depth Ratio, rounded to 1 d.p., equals 1.9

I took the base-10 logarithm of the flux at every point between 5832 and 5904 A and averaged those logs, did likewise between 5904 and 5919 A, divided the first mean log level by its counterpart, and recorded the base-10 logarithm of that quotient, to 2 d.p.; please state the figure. -0.03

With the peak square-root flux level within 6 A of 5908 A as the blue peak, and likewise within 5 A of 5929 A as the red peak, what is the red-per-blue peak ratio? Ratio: 0.91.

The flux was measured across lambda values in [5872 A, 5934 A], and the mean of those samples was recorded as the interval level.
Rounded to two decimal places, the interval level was 3.51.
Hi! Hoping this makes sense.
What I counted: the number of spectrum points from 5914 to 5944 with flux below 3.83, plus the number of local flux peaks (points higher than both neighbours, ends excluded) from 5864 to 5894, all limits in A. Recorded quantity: 11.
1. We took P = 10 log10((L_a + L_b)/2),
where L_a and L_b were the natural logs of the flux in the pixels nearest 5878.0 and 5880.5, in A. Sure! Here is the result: 1.04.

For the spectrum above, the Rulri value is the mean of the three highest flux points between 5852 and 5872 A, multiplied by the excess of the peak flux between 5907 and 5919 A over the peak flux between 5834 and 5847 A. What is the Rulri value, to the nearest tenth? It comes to 3.0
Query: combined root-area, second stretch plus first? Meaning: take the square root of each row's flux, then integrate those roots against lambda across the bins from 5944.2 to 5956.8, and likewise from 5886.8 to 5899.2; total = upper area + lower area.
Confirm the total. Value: 46.0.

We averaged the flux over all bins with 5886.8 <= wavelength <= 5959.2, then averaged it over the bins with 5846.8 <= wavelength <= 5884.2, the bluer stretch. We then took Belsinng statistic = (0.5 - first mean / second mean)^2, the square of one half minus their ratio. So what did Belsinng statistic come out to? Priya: 0.237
